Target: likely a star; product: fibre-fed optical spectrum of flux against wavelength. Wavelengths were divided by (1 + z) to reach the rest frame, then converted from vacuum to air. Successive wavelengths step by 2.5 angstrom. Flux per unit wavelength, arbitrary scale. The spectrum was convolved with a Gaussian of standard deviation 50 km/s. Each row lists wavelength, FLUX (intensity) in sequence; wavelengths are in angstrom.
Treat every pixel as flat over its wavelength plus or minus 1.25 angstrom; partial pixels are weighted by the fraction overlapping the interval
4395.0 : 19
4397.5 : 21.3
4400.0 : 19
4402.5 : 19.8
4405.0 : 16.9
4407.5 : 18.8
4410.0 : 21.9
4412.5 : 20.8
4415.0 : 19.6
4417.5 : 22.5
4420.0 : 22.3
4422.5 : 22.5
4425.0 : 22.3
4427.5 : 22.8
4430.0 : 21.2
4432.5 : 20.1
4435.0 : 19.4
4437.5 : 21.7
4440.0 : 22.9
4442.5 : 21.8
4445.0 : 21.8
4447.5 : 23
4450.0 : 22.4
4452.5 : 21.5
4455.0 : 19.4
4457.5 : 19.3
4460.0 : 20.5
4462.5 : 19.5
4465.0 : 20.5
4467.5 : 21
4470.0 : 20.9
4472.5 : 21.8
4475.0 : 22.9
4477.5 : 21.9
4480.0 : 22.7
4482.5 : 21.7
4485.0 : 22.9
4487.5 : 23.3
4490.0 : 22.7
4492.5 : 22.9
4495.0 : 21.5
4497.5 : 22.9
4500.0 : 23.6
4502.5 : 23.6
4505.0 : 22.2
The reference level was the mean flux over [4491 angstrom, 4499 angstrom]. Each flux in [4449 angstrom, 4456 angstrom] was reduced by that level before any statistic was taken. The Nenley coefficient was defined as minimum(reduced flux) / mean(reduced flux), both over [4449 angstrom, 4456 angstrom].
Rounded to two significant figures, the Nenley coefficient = 2.3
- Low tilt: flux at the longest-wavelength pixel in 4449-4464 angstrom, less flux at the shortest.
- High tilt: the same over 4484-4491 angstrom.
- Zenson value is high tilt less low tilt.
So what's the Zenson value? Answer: 2.7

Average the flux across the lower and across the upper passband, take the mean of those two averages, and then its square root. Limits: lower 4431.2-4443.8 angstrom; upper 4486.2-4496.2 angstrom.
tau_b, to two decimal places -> 4.68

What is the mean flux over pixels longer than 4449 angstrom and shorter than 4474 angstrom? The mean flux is 20.7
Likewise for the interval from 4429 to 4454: 21.6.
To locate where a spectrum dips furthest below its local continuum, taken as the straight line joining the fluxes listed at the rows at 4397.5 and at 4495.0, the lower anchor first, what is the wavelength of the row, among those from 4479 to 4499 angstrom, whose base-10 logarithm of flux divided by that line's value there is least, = 4495.0 angstrom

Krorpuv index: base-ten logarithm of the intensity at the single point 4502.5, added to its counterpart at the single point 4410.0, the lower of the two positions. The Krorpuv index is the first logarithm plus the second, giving 2.71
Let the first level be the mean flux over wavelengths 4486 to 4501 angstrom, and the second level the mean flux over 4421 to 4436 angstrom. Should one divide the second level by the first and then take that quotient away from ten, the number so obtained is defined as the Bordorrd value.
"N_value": 9.06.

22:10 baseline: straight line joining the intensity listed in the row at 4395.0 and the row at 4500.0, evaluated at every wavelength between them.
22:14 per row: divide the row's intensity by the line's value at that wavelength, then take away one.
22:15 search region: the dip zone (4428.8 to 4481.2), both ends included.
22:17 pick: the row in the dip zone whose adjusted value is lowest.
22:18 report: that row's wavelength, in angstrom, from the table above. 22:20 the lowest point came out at 4457.5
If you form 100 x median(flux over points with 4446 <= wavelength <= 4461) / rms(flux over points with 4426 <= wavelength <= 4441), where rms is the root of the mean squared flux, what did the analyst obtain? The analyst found 98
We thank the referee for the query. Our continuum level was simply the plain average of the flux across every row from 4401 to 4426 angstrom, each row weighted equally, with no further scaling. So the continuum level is 20.7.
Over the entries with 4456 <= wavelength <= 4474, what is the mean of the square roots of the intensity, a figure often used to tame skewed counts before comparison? 4.53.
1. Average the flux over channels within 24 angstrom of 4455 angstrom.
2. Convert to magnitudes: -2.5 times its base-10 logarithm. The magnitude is -3.31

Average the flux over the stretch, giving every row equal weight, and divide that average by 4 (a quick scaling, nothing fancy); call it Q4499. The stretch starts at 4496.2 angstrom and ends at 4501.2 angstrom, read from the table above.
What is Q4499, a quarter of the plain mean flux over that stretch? 5.81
